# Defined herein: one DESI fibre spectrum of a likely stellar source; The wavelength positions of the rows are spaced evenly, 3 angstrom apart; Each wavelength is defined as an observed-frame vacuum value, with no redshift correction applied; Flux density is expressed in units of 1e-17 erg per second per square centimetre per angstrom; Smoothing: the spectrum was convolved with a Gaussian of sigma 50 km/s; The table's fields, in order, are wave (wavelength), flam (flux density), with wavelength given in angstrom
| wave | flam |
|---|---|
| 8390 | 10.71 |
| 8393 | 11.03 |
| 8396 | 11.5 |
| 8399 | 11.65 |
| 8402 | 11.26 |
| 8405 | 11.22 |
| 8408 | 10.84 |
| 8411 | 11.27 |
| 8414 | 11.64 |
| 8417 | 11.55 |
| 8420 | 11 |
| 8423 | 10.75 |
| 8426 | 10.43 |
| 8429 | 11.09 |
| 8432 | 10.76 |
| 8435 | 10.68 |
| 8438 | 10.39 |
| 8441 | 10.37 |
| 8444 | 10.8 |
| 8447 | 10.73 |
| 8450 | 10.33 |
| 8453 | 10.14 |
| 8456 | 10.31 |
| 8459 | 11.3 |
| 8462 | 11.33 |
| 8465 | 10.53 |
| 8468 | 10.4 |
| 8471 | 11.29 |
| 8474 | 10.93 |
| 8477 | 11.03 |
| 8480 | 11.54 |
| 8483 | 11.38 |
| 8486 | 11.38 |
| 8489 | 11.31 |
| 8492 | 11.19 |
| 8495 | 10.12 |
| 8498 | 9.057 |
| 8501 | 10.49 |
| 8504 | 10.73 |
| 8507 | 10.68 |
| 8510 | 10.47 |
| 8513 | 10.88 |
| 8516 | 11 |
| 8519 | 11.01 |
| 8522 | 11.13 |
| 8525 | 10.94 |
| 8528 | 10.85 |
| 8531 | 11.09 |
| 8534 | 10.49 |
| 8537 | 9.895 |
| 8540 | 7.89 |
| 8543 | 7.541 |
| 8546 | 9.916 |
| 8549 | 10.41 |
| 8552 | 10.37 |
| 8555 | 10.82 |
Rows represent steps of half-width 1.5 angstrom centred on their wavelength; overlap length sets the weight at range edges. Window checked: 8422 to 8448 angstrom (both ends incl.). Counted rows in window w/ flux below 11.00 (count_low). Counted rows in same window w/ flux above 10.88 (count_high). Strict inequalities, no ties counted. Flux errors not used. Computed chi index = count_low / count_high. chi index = 8.0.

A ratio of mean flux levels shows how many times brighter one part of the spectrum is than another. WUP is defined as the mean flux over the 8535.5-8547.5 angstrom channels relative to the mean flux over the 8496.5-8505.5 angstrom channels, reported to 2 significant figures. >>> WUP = 0.87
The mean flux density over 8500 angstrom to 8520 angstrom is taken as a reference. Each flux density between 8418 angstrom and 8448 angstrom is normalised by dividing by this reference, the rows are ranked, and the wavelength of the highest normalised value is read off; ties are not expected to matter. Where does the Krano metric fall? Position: 8429 angstrom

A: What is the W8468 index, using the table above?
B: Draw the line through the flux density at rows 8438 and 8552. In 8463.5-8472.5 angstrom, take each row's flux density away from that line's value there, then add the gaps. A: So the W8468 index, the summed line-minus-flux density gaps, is -1.1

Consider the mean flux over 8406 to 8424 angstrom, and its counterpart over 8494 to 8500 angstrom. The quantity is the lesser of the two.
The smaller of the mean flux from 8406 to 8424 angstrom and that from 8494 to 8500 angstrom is 9.6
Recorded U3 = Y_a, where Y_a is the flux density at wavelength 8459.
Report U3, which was 11.3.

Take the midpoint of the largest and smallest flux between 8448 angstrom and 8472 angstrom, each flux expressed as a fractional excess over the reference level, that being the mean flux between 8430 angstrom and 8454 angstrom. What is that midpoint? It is 0.02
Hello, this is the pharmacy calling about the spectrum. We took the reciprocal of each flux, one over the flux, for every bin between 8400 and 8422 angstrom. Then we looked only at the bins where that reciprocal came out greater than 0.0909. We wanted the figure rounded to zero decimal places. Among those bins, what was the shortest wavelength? 8408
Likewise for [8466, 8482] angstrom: 8468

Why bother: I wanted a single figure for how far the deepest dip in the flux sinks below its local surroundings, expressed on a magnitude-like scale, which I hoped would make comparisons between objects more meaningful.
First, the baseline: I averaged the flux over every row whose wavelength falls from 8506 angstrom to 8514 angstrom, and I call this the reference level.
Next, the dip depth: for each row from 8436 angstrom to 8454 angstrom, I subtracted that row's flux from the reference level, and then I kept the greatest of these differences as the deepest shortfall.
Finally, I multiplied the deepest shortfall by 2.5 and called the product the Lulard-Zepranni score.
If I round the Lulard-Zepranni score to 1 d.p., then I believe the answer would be 1.3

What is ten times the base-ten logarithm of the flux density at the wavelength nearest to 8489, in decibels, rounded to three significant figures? 10.5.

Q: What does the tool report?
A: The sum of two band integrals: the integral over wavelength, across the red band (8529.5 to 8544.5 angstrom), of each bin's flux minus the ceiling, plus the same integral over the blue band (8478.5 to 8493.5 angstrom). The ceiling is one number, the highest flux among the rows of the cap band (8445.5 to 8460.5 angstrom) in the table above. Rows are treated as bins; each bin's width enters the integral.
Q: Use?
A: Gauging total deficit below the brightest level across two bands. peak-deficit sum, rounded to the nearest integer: -28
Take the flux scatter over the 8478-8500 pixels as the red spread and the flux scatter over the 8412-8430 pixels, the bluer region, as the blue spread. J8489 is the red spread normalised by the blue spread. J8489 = 2.0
